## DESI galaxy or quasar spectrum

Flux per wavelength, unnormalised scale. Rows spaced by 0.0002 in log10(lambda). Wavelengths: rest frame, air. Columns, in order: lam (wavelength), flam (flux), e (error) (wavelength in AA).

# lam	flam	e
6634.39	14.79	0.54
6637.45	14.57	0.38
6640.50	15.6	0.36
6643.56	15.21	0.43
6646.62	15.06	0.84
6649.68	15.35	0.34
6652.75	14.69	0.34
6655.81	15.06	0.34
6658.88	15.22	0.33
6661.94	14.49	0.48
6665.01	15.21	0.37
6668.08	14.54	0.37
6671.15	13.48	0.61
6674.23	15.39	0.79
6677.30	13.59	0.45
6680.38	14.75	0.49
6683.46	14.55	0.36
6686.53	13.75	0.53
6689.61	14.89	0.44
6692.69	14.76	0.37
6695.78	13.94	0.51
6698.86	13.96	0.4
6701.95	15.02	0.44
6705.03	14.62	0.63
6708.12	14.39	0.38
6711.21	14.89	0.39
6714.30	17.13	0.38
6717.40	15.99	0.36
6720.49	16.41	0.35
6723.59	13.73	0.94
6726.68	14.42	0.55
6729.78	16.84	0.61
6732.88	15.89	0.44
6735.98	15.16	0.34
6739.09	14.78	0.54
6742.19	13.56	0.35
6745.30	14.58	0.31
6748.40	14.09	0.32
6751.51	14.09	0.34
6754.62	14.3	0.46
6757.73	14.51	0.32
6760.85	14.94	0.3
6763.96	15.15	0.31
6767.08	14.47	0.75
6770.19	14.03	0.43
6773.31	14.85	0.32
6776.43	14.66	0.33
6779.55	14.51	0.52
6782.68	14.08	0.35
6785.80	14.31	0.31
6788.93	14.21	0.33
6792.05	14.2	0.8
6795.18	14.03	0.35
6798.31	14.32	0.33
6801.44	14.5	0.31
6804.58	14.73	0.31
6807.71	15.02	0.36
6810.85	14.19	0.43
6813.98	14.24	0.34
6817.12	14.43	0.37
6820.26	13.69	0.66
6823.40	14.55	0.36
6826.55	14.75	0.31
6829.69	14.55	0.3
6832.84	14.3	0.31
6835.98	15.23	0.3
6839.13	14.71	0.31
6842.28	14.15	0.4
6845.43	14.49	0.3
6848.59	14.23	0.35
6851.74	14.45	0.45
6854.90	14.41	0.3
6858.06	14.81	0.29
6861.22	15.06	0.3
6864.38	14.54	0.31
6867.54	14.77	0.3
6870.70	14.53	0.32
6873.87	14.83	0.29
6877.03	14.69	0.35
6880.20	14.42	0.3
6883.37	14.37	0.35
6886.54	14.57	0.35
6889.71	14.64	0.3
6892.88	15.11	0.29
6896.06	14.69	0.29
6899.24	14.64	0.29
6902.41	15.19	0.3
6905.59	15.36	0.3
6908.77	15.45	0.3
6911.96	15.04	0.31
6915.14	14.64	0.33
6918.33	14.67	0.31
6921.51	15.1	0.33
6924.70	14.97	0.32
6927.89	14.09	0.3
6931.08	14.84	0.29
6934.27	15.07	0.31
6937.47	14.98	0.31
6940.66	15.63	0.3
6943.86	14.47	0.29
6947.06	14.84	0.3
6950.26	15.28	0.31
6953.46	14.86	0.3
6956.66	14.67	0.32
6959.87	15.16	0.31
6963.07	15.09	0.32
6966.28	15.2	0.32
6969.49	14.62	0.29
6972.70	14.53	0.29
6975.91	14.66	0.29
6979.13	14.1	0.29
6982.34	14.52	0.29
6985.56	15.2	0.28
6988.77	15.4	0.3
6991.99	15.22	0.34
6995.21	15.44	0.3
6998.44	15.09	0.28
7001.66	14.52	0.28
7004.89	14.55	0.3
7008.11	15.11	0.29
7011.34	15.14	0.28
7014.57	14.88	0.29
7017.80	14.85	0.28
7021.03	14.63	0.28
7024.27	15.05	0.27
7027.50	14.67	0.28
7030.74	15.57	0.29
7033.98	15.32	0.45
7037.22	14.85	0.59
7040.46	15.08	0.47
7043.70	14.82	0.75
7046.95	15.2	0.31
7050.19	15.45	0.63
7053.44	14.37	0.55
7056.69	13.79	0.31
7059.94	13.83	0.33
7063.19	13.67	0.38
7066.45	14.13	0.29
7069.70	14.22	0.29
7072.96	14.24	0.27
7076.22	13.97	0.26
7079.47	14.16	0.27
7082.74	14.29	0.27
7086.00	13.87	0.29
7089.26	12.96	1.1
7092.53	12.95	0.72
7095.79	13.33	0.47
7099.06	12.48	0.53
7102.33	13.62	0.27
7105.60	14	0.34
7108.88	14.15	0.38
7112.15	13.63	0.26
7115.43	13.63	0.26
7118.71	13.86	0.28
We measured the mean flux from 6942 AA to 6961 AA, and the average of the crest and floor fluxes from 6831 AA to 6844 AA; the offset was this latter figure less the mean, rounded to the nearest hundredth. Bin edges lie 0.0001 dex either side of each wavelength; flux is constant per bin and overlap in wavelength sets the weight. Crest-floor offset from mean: -0.19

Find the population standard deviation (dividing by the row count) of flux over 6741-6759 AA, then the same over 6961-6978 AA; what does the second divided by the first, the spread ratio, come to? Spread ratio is 0.8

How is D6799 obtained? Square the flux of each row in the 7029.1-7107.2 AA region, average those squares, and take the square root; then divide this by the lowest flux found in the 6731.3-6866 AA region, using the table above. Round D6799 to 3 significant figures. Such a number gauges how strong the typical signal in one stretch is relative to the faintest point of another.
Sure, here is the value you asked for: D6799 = 1.05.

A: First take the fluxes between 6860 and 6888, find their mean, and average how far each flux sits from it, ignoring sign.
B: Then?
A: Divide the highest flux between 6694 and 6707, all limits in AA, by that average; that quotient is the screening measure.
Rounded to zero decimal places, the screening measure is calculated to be 87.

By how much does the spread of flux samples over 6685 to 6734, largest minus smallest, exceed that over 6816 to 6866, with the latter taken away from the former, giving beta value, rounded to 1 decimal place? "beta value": 1.9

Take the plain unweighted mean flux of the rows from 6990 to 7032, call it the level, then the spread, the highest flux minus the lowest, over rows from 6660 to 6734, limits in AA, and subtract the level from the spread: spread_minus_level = -11.3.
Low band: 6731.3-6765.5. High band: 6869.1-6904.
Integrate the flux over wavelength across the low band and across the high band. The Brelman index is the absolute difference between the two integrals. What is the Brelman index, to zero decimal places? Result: 12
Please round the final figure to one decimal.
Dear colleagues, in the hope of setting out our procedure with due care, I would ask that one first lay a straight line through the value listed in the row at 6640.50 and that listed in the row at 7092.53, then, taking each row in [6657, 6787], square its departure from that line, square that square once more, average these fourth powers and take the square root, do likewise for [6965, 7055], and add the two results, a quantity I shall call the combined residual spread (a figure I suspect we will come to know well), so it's 4.1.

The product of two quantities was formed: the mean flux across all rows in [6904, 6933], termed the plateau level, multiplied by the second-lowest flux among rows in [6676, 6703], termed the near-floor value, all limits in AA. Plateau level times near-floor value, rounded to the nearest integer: 205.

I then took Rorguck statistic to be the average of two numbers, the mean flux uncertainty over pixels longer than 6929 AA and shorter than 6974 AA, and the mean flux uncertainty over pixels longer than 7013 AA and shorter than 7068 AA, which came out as 0.35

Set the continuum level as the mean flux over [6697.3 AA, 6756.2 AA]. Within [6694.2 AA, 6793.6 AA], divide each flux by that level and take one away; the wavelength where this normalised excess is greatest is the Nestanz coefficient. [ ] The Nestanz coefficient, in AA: 6714.30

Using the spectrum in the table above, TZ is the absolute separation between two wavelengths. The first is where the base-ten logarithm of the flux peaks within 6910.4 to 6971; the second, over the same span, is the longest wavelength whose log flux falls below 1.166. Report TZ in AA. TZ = 28.8 AA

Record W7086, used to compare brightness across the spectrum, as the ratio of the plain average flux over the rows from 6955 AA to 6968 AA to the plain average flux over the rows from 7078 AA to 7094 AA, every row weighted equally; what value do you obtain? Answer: 1.10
